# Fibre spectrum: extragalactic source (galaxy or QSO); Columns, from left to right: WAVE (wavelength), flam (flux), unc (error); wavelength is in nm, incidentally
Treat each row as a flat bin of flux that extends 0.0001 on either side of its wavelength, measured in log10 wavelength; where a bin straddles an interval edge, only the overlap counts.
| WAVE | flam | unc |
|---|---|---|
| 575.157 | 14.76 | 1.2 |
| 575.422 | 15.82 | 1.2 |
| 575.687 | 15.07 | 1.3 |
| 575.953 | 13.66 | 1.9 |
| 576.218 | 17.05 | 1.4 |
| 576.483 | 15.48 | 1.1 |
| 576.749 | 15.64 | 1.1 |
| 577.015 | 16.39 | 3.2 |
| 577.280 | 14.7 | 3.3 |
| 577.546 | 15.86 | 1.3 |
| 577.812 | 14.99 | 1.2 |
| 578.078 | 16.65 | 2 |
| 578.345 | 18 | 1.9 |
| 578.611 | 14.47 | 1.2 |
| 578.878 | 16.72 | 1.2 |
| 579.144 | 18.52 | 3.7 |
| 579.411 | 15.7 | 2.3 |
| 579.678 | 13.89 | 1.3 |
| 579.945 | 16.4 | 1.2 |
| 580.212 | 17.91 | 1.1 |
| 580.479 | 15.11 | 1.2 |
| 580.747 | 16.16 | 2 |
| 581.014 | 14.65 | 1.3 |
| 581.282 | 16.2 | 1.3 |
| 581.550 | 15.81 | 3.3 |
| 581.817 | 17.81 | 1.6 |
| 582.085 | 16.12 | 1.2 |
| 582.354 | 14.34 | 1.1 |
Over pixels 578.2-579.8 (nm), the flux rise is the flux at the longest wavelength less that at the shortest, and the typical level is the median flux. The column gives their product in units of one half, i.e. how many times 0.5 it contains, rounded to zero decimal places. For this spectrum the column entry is -133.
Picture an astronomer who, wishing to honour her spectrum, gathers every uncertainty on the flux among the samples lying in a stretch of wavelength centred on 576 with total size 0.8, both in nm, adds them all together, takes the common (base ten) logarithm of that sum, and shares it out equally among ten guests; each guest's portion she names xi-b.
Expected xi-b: 0.066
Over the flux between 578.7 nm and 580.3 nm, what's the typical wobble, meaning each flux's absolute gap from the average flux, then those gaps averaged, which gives 1.2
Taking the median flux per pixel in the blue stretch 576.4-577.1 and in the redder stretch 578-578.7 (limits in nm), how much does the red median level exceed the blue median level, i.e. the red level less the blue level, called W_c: 1.0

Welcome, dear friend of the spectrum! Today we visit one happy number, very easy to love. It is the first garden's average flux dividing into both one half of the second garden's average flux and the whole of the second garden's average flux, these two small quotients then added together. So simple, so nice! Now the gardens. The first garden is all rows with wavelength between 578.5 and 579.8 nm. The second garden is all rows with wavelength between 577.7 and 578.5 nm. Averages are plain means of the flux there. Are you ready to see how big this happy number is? 1.56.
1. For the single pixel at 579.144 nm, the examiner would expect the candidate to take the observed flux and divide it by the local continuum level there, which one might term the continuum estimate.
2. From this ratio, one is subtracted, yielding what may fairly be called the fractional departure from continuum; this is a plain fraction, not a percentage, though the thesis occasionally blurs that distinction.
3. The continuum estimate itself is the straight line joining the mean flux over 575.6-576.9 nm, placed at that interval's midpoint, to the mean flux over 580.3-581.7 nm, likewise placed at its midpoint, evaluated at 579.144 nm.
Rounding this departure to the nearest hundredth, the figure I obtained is 0.19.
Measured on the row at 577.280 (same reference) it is -0.05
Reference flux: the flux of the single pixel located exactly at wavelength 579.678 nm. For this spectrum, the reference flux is 13.89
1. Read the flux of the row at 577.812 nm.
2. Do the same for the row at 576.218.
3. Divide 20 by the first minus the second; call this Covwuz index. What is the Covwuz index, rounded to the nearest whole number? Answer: -10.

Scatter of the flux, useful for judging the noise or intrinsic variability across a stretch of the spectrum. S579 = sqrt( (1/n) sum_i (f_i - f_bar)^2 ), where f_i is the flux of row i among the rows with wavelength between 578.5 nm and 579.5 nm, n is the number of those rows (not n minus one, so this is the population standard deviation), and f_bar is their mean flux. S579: 1.48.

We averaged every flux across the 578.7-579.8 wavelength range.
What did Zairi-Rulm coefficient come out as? 16.2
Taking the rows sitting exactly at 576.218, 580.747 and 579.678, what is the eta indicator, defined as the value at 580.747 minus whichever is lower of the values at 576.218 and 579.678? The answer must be 2.3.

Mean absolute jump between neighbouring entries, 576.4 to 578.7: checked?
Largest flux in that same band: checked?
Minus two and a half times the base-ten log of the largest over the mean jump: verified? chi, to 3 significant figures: -2.78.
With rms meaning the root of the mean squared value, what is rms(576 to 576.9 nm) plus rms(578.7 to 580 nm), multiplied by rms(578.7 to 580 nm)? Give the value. 528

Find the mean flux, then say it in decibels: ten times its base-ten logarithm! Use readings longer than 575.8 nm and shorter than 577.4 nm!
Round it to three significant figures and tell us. 11.9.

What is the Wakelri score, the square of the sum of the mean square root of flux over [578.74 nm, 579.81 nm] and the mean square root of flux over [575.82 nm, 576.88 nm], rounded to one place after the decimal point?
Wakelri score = 63.2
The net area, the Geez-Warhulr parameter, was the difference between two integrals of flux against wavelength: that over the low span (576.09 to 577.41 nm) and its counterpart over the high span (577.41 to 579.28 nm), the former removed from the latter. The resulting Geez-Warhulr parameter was 10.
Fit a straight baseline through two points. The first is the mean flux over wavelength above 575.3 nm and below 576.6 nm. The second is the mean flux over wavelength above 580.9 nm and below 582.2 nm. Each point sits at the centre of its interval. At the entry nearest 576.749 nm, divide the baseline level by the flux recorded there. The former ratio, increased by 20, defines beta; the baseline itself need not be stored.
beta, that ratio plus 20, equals 21.0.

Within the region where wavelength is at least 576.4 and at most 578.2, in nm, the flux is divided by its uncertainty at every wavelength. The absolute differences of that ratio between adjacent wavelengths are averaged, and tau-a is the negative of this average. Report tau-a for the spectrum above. -3.685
